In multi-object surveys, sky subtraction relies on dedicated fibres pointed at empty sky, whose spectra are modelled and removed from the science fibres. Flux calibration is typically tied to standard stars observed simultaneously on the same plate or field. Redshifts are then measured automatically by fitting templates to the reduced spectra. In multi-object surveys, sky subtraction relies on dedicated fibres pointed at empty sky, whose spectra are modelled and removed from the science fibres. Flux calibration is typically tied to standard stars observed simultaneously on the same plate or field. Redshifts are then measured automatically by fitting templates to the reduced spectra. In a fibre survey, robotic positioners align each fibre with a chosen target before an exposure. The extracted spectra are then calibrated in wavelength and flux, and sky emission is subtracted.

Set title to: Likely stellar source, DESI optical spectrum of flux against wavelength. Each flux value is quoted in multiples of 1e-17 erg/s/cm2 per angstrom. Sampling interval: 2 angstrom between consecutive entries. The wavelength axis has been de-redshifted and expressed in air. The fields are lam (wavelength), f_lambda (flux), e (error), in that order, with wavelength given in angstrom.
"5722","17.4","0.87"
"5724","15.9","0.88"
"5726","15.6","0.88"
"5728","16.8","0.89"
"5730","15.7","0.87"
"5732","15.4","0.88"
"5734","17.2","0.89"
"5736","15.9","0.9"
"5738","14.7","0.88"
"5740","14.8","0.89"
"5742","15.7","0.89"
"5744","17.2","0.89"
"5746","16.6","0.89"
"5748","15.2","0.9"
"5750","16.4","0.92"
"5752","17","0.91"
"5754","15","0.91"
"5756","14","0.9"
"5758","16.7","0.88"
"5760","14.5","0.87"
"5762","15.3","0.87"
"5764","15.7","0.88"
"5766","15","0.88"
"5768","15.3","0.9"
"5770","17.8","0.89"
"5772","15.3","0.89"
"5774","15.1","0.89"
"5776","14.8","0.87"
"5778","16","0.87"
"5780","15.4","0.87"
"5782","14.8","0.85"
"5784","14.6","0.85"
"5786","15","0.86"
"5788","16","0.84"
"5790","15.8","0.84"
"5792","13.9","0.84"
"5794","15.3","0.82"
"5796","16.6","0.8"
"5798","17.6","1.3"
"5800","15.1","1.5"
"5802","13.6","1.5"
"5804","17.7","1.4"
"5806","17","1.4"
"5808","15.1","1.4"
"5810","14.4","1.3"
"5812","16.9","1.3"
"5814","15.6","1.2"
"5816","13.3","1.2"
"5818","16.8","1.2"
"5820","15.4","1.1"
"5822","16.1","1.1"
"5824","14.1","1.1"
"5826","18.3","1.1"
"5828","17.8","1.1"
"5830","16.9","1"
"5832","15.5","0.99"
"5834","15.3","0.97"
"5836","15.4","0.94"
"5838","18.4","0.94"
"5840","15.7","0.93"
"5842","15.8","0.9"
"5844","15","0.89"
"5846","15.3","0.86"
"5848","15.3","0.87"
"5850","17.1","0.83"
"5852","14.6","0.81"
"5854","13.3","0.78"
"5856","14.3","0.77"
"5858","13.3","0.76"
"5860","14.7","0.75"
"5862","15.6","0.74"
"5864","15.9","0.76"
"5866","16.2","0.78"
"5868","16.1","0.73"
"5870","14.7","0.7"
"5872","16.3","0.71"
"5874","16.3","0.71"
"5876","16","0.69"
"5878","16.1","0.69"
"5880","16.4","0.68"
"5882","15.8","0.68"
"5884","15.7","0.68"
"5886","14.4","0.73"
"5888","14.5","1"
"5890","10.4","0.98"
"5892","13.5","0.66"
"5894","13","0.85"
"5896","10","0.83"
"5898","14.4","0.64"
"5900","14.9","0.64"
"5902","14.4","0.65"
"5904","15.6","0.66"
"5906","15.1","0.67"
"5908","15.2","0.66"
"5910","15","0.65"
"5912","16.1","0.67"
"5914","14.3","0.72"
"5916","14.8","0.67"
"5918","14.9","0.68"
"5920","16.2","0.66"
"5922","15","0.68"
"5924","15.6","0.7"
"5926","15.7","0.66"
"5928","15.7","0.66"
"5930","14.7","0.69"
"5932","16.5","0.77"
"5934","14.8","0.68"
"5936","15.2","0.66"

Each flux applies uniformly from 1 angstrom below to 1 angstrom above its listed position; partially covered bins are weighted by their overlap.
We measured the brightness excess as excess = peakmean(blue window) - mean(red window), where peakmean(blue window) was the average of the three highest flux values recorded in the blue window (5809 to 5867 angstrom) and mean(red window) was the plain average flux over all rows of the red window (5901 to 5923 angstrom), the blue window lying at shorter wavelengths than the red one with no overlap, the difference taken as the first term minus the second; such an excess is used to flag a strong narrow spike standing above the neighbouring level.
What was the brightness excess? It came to 3.0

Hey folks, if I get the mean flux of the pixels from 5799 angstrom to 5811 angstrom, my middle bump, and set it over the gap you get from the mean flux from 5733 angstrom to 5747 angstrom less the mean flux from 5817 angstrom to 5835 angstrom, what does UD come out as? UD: -67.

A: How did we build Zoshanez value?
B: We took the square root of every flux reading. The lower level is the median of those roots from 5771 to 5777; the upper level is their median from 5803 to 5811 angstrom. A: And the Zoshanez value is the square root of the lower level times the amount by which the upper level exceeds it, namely 0.68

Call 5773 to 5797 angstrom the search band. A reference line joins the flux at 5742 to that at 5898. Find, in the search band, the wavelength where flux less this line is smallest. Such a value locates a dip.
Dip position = 5792 angstrom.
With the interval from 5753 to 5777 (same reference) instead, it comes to 5756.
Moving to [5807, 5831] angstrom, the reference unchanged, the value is 5816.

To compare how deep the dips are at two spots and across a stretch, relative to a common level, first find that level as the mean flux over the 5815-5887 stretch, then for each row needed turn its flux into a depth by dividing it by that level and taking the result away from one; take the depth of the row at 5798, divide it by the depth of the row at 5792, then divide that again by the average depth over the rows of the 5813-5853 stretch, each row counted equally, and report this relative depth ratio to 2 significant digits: 73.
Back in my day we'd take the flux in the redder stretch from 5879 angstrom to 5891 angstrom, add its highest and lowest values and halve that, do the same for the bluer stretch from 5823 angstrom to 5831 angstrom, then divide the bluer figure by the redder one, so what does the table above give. 1.21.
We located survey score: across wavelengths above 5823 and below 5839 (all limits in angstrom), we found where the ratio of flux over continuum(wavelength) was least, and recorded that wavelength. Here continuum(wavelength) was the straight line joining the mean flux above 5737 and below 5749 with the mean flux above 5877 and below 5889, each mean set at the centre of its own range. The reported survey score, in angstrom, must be 5824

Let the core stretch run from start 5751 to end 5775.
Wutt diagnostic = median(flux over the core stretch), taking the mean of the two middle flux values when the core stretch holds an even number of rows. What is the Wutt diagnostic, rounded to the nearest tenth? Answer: 15.3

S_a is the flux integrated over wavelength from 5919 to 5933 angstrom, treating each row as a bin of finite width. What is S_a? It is 219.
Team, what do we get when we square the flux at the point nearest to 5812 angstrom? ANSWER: 286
